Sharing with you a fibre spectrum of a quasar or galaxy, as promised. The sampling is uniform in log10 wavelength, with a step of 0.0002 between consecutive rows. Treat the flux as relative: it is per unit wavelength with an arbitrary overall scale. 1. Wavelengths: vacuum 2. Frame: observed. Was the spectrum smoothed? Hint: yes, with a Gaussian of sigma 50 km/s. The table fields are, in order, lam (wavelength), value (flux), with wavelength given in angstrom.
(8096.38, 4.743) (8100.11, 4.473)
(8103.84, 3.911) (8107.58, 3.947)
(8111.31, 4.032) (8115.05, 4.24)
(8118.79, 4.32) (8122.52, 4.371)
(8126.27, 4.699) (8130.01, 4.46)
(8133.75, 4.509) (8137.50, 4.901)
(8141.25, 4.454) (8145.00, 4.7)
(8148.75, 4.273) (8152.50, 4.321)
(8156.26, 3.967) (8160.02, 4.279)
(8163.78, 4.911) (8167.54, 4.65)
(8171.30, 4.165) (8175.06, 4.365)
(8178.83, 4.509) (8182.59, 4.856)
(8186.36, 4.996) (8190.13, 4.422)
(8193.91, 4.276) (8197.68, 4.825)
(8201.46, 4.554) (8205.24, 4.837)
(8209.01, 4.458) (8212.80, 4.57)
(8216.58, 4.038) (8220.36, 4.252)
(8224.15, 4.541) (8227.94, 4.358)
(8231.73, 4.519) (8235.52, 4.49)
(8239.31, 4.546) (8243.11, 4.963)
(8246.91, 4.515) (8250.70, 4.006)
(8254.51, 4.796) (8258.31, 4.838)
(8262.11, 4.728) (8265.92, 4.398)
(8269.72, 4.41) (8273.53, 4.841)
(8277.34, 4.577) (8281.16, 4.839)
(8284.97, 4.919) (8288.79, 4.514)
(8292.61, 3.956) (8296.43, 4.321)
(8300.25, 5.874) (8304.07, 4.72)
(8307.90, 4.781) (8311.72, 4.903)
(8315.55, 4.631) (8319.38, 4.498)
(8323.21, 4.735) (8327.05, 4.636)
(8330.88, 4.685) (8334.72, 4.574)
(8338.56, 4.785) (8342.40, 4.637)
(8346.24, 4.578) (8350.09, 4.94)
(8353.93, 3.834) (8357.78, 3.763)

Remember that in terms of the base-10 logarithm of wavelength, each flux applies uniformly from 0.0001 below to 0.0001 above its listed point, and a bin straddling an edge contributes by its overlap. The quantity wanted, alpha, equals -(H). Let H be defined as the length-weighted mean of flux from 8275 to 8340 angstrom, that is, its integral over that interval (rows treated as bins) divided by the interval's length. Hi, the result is -4.70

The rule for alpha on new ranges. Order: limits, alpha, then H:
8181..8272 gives -4.55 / 4.55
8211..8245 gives -4.48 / 4.48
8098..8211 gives -4.46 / 4.46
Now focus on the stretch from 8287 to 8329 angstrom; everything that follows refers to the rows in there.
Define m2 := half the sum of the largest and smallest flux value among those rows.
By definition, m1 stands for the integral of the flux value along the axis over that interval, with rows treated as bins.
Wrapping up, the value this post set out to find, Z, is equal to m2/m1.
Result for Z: 0.0250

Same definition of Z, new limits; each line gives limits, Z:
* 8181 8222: 0.0242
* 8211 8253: 0.0241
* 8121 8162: 0.0243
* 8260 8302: 0.0251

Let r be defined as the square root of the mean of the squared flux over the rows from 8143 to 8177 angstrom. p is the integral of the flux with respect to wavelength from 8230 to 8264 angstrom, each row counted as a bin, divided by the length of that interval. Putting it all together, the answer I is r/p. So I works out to 0.96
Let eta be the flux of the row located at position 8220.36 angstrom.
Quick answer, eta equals 4.252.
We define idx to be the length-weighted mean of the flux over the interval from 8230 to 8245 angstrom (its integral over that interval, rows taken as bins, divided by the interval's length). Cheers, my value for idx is 4.63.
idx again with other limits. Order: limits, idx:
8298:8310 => 5.10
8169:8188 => 4.58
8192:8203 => 4.55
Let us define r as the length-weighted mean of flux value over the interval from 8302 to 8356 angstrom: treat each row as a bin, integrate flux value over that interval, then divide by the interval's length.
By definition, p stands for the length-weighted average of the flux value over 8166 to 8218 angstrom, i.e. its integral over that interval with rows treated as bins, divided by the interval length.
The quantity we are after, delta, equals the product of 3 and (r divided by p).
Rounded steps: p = 4.54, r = 4.64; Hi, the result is 3.07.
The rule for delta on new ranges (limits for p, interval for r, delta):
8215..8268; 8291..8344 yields 3.13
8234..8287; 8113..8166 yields 2.89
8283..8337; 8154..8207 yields 2.90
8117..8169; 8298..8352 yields 3.20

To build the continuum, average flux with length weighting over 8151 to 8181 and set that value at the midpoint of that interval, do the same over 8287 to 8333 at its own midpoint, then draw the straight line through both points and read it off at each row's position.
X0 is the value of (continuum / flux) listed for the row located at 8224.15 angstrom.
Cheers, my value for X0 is 0.99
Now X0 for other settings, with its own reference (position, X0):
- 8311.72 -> 0.96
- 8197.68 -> 0.93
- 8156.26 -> 1.10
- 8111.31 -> 1.06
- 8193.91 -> 1.04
